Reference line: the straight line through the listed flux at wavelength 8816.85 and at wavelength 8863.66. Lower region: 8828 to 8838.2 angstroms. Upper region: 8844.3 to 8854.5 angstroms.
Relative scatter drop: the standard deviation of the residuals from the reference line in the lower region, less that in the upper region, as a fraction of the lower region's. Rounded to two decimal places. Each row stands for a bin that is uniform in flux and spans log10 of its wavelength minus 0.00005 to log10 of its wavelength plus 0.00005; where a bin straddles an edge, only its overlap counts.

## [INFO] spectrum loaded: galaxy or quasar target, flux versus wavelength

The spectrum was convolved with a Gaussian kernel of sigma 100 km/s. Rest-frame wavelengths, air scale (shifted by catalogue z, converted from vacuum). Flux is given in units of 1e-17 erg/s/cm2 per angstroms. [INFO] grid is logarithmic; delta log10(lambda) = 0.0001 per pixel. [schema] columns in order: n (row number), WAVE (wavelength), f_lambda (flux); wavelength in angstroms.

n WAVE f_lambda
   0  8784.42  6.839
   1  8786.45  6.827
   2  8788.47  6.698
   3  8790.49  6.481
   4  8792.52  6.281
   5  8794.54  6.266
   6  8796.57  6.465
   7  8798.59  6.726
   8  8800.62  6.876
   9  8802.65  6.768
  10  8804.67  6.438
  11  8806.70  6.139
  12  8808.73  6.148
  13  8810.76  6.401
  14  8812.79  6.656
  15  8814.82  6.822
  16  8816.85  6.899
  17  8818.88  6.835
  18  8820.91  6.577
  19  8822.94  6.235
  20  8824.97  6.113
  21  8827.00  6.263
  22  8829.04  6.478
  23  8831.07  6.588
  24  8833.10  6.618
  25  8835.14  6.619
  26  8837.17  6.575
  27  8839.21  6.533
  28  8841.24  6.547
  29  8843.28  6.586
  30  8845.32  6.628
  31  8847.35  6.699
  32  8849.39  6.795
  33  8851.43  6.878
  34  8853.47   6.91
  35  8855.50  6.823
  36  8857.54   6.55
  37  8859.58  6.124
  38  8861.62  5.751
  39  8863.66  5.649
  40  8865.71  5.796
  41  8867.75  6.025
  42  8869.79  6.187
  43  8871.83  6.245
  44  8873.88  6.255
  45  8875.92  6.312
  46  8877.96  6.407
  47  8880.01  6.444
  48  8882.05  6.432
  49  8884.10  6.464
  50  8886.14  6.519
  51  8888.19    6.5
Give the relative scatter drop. -0.58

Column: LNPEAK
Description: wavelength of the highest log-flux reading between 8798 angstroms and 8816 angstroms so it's 8800.62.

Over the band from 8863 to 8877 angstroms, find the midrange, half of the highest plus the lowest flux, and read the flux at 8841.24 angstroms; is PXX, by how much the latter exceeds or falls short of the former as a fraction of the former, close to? 0.095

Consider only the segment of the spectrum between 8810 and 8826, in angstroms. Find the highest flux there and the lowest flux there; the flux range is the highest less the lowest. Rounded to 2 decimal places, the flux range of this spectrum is 0.79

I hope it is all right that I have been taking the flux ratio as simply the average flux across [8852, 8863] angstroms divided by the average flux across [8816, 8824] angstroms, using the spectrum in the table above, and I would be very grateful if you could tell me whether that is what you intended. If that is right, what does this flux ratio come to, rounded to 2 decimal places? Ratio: 0.97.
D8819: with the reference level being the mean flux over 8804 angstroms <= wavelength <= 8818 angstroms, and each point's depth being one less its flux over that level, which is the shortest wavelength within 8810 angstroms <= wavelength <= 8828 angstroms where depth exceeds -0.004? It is 8810.76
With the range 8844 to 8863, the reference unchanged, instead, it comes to 8859.58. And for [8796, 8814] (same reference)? 8796.57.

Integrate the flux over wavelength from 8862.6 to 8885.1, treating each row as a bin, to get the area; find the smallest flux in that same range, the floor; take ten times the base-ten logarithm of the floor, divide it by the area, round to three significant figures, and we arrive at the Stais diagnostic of 0.0539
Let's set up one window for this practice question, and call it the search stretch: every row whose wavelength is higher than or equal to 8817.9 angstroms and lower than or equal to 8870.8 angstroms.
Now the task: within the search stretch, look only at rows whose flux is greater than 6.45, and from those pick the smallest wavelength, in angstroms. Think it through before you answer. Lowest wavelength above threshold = 8818.88 angstroms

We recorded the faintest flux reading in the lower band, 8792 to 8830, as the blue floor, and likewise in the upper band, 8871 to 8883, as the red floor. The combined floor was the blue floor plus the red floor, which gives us 12.4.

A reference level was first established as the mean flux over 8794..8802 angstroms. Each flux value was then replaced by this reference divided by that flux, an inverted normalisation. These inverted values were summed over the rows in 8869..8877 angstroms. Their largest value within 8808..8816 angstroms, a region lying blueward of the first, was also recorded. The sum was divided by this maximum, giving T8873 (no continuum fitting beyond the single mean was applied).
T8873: 3.9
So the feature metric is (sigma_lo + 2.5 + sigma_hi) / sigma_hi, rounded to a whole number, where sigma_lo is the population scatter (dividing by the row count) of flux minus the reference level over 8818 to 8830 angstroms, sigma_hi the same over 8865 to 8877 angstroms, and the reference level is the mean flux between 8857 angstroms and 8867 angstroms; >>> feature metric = 17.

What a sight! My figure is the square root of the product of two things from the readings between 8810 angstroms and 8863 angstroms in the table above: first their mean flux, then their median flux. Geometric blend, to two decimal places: 6.57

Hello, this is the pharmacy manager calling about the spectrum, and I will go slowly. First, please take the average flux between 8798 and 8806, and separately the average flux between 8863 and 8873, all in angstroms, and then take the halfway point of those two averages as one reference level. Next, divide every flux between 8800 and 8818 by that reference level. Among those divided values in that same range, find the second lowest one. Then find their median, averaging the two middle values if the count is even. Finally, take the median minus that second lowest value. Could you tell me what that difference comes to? 0.080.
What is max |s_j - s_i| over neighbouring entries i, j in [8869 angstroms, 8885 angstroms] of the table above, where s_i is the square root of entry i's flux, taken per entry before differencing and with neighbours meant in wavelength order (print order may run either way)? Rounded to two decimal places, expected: 0.02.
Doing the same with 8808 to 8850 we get 0.07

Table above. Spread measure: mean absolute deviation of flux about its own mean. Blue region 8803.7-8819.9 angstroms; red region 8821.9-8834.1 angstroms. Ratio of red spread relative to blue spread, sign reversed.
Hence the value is -0.7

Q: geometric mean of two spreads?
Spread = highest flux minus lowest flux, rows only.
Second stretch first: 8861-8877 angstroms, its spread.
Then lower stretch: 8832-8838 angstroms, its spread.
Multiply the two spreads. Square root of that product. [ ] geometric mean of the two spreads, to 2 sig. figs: 0.17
